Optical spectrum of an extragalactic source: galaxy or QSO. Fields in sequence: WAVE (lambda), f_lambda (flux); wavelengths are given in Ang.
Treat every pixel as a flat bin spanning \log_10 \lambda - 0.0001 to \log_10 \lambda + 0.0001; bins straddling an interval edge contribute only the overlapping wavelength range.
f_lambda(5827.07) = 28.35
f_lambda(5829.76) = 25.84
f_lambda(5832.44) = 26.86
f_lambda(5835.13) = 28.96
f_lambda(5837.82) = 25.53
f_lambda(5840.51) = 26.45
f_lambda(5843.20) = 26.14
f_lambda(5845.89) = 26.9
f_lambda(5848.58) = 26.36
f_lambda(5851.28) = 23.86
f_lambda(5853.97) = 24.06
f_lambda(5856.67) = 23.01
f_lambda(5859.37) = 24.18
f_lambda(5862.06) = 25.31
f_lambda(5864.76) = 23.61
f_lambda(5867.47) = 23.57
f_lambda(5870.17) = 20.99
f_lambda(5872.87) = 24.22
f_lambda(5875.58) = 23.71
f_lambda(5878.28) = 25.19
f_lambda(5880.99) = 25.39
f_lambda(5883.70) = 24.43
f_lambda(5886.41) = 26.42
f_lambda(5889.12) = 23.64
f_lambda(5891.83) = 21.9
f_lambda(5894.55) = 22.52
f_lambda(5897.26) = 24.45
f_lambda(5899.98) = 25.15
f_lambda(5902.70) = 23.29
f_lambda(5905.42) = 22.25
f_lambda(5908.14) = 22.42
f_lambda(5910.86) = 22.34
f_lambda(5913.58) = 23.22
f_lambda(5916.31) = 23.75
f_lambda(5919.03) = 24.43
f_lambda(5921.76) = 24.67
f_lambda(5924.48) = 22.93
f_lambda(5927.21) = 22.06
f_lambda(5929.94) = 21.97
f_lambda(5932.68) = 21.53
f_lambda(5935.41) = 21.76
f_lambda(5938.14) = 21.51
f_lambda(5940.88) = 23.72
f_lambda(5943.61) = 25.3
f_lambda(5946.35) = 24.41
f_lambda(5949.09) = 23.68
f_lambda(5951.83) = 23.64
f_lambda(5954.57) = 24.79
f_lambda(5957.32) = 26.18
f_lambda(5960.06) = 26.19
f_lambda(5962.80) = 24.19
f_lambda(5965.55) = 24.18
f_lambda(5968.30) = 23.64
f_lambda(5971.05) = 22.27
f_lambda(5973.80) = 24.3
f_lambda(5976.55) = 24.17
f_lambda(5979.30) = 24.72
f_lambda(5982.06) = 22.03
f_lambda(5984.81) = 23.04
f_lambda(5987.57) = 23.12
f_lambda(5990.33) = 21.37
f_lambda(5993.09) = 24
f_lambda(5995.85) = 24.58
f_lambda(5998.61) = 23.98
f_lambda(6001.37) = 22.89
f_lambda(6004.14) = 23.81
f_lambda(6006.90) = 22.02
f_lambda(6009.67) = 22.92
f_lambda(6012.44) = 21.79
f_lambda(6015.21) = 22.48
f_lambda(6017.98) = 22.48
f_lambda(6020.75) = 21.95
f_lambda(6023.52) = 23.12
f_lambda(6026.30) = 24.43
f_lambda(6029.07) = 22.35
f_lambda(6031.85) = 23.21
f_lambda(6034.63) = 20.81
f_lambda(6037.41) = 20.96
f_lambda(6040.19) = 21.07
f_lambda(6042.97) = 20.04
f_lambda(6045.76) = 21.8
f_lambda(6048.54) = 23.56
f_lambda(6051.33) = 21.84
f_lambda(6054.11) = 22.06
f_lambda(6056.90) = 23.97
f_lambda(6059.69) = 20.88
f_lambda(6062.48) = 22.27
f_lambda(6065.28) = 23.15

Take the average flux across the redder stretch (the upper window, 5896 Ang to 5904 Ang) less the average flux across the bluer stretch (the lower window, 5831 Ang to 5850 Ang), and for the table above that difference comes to -2.4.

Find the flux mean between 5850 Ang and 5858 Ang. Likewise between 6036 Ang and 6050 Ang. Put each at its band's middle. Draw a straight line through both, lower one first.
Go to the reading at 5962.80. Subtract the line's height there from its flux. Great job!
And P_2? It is 1.79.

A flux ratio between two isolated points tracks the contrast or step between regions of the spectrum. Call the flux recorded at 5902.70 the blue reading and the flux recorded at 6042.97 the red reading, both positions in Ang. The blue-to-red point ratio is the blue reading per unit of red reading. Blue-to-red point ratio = 1.16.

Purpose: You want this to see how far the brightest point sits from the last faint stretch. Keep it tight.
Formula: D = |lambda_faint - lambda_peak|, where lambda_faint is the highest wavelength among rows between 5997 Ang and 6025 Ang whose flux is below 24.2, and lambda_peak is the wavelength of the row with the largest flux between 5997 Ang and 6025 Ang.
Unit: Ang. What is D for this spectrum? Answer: 24.9 Ang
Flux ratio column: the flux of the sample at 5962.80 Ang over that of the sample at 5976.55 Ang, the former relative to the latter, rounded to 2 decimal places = 1.00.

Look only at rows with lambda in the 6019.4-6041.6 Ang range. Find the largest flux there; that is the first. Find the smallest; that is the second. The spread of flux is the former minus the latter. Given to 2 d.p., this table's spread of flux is 3.62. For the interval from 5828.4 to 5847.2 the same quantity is 3.43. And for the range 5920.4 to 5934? 3.14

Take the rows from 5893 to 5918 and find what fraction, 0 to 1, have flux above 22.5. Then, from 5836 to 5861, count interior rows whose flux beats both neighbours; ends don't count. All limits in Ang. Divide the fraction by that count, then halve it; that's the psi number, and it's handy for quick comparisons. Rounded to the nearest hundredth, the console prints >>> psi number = 0.11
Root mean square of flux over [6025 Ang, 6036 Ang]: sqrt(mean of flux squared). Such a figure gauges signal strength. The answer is 22.7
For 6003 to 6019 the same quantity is 22.6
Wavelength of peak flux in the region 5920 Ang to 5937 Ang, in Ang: 5921.76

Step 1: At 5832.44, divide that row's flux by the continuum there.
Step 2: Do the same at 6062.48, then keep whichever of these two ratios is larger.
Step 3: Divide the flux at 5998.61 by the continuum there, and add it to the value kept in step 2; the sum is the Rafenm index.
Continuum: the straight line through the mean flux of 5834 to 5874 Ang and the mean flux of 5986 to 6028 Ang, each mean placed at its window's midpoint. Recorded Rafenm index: 2.11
